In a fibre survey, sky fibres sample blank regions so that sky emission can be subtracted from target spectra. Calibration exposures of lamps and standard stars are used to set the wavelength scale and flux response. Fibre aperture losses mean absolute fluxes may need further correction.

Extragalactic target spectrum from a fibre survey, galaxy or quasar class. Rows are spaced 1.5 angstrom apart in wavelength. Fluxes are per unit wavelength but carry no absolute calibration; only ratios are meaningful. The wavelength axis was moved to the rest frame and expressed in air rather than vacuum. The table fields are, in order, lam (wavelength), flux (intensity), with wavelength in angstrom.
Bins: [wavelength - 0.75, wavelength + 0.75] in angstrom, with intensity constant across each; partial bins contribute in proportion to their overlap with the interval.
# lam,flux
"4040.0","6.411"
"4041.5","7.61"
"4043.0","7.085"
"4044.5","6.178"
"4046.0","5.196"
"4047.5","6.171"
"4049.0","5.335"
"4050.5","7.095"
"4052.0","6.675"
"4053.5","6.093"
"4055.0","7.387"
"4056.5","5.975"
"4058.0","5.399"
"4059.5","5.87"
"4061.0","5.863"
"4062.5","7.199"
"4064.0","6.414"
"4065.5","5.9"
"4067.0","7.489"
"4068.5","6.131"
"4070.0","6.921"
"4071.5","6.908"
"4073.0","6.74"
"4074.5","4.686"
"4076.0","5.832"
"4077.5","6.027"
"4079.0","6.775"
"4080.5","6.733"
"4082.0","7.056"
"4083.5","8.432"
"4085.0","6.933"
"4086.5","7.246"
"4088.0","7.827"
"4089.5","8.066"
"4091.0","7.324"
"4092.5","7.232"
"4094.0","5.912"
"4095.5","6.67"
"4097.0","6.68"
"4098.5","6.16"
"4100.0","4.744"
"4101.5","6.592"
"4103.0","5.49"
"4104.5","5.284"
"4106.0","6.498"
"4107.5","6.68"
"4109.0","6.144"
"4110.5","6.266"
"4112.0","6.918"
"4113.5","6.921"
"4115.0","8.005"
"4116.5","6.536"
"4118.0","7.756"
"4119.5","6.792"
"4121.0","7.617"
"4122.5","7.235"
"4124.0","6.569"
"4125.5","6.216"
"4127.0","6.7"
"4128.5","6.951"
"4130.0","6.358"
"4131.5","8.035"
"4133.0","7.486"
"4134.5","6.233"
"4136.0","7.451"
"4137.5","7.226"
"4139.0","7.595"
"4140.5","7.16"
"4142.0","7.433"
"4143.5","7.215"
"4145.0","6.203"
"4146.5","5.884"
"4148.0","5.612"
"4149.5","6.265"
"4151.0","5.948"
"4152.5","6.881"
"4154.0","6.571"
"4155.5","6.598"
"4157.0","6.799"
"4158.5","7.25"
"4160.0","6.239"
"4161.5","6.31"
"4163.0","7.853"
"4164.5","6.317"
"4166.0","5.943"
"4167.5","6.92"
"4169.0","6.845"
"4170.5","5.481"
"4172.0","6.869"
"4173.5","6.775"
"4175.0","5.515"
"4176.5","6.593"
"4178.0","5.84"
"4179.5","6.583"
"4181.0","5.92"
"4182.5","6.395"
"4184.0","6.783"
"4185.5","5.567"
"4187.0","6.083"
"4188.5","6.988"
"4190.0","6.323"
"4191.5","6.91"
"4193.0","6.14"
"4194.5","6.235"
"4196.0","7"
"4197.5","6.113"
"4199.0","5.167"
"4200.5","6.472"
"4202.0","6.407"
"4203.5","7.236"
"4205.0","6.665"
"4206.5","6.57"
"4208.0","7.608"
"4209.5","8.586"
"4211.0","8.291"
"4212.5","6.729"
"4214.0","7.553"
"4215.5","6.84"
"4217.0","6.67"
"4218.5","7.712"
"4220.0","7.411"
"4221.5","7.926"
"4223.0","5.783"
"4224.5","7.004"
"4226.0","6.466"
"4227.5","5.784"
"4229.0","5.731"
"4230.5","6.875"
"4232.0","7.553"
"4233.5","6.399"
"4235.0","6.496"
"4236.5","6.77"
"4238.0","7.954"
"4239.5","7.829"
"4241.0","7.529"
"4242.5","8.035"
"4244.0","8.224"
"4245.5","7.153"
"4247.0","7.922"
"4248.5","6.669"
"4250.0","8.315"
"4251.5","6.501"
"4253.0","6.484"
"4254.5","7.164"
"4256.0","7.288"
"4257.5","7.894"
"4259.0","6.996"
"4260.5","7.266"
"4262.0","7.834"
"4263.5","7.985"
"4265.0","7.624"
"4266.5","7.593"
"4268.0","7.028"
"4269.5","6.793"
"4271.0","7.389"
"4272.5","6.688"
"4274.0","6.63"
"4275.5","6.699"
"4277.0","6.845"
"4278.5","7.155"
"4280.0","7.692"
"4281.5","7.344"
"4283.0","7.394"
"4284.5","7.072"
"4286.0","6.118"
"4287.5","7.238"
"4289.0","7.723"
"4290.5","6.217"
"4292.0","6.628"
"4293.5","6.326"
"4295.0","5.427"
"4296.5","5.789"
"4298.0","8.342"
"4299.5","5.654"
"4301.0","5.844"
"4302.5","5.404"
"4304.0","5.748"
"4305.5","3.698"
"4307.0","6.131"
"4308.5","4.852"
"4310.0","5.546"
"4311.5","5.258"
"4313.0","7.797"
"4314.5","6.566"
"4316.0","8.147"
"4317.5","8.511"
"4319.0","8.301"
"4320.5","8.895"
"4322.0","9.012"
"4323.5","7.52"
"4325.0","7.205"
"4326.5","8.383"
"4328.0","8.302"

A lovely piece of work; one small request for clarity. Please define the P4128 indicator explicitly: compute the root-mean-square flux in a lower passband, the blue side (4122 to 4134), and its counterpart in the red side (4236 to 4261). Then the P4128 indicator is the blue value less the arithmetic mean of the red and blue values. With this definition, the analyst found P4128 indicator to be -0.2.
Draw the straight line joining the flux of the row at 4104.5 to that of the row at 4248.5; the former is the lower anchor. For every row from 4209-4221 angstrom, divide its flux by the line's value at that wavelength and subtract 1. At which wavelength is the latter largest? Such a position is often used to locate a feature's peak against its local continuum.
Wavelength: 4209.5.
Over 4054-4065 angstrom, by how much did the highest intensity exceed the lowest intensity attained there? 2.0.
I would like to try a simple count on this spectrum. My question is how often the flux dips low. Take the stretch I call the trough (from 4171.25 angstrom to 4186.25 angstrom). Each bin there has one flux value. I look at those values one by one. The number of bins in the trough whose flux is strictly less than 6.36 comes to 4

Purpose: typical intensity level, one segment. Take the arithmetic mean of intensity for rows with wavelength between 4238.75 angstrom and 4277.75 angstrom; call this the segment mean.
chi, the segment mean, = 7.3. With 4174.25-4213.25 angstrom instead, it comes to 6.6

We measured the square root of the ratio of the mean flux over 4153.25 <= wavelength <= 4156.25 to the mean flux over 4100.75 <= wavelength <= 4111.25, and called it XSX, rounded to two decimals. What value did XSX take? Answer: 1.04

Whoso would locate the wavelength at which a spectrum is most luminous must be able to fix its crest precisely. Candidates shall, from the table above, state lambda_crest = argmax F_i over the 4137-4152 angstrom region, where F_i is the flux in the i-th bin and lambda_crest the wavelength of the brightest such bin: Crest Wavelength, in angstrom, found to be 4139.0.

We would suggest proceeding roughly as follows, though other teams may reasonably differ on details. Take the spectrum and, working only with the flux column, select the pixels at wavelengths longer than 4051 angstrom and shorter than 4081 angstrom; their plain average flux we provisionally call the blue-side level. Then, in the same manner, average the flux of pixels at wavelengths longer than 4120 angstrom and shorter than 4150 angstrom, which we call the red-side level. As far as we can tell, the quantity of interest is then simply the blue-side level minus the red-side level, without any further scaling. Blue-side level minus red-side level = -0.52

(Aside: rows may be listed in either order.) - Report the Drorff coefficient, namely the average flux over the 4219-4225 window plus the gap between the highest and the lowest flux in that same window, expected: 9.2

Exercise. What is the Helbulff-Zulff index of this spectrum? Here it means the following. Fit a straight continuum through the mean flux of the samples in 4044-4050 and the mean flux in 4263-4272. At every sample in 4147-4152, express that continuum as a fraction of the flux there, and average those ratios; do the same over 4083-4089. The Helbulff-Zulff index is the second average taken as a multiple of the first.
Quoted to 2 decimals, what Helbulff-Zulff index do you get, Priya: 0.73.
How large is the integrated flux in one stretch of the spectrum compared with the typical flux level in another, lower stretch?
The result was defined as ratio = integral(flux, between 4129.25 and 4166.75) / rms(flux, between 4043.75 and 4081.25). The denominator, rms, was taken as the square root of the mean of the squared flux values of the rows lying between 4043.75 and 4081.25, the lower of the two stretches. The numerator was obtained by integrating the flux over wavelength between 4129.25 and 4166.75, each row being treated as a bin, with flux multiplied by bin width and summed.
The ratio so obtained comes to 40.1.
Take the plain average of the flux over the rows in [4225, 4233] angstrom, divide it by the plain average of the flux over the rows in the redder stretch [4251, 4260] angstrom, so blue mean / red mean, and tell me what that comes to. 0.92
